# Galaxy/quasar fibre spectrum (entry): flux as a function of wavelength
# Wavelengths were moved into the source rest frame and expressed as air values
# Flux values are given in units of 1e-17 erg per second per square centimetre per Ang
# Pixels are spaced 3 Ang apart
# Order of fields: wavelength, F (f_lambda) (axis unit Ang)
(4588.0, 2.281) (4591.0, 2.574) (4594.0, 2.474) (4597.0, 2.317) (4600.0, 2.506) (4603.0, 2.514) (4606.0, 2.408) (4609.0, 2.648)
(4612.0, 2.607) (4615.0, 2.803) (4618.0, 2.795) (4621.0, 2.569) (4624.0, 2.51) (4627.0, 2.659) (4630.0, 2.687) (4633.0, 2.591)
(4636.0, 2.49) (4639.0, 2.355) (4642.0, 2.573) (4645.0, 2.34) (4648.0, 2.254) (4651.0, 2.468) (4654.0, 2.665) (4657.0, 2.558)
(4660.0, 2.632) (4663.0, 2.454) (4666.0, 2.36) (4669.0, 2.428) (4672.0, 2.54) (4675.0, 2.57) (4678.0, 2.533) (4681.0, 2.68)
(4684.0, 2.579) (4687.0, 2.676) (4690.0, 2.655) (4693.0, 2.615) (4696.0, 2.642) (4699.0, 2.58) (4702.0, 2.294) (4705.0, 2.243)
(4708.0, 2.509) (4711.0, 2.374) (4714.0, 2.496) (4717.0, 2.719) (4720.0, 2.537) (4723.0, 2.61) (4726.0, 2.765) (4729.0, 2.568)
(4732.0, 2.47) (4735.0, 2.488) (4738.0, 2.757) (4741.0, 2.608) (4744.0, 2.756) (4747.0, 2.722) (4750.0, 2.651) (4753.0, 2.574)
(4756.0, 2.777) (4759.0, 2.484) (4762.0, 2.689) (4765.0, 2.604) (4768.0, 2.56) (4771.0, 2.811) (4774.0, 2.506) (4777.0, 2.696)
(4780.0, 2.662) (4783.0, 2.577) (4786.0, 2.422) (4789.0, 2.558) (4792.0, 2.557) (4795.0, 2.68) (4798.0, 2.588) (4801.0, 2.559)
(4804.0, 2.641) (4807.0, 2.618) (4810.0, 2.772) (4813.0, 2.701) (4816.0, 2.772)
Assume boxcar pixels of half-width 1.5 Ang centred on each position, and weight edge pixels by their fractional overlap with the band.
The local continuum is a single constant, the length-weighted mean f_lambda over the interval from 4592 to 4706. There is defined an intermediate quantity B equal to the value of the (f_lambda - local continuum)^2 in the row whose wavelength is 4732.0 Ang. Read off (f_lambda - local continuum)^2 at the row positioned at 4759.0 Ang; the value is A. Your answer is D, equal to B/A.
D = 2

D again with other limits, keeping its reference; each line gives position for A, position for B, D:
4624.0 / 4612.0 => 8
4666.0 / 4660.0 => 0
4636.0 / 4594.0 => 2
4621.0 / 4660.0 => 8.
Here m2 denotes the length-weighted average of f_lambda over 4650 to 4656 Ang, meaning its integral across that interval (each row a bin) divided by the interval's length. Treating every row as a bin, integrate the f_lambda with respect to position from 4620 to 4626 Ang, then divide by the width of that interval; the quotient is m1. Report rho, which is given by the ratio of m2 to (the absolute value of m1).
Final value 1.01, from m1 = 2.55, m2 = 2.57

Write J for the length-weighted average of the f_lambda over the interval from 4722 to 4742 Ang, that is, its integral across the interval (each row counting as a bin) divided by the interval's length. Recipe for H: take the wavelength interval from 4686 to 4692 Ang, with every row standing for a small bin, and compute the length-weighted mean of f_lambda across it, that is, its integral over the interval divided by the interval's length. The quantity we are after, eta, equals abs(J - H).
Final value 0.051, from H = 2.66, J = 2.61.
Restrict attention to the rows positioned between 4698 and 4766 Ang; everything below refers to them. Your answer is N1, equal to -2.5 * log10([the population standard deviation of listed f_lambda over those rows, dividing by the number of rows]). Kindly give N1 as 2.11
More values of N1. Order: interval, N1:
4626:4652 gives 2.12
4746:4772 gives 2.49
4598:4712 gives 2.17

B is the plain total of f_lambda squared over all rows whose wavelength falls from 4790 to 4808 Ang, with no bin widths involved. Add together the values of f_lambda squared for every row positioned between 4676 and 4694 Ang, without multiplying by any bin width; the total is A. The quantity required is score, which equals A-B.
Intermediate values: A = 41.3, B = 41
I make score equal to 0.5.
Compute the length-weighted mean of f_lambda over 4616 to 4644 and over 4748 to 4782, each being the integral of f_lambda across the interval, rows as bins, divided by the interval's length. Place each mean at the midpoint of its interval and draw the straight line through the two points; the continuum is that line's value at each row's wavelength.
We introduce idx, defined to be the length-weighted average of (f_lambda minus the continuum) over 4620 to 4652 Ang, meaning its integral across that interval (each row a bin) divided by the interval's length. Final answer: -0.084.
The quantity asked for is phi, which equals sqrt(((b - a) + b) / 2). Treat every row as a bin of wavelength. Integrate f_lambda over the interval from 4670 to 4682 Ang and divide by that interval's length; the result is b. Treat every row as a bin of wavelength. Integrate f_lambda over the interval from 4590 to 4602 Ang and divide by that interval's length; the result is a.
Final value 1.16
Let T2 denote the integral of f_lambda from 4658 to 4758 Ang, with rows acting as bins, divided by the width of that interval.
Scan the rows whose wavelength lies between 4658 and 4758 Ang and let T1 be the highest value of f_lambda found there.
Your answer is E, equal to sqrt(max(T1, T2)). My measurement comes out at 1.67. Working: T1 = 2.777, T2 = 2.57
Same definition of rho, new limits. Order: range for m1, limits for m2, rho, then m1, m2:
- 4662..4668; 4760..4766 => 1.10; 2.40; 2.64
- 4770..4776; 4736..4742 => 1.01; 2.65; 2.67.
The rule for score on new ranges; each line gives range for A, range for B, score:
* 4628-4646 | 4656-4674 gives 0.4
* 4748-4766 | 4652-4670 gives 3.5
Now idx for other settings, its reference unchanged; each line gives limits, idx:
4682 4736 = -0.067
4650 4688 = -0.048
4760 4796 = -0.036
